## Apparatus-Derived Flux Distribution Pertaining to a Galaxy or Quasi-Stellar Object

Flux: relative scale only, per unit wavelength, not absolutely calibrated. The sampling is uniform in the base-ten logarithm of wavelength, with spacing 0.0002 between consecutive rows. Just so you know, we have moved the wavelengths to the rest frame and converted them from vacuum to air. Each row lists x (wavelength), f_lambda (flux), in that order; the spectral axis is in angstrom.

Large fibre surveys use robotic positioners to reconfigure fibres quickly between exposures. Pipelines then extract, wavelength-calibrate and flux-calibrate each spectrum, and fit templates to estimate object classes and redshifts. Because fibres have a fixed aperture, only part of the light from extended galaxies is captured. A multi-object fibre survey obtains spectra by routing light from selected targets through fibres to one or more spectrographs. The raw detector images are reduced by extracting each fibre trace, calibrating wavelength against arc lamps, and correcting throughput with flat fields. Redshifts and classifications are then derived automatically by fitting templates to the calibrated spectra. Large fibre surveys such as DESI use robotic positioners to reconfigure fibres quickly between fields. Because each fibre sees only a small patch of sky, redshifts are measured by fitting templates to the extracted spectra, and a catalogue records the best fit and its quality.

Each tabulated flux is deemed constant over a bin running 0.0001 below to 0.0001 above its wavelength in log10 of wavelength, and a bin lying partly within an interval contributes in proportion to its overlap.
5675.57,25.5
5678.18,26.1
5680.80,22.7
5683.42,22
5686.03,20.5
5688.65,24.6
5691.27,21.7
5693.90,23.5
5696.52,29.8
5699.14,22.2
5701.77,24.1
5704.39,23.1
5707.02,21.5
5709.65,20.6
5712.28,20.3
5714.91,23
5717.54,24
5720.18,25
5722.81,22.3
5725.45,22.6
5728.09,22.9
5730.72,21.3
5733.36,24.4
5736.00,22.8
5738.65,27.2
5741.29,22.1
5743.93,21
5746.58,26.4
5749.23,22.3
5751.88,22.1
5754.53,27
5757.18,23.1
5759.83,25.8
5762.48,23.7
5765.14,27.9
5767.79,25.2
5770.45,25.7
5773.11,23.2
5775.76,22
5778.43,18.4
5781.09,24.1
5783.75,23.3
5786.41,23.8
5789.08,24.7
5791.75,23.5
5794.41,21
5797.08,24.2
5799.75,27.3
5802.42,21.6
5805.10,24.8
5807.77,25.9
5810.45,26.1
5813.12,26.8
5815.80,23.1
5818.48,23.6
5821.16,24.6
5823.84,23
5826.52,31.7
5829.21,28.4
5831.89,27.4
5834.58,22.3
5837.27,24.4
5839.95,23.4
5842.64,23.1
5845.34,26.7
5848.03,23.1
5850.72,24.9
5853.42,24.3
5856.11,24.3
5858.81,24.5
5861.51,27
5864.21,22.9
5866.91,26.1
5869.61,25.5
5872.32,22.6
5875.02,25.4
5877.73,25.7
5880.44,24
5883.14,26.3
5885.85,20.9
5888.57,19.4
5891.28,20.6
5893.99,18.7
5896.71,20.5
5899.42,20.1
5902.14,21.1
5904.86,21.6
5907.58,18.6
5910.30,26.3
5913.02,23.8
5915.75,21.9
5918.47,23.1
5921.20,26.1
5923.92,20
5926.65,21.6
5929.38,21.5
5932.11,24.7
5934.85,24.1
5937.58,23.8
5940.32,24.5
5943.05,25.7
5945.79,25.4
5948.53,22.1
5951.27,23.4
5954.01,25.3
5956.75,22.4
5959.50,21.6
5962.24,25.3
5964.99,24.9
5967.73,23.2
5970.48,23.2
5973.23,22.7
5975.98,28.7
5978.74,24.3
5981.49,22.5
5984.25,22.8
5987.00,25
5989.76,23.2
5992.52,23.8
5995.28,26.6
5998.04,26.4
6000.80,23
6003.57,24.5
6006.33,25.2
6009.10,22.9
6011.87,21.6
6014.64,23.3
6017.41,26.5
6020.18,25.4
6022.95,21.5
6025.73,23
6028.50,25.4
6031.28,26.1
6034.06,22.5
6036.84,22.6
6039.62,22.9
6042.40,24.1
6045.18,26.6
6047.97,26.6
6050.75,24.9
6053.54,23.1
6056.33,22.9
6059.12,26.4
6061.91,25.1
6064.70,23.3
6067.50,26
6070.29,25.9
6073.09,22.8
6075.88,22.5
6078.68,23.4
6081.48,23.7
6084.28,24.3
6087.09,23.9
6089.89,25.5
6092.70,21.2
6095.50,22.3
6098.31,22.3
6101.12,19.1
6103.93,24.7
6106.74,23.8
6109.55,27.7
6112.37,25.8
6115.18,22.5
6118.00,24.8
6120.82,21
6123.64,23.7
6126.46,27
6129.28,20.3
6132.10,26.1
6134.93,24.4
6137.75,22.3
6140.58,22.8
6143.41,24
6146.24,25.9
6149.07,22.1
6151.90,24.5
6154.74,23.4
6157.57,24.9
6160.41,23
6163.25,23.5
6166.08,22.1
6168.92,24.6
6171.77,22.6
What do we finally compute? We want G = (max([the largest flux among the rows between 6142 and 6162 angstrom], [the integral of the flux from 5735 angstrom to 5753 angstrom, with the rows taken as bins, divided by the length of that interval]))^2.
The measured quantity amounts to 671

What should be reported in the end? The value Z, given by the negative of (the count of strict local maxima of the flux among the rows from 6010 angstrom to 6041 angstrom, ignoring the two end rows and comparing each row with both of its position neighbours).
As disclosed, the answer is -2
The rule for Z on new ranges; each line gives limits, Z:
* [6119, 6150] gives -3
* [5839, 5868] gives -3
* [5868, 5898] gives -3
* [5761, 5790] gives -3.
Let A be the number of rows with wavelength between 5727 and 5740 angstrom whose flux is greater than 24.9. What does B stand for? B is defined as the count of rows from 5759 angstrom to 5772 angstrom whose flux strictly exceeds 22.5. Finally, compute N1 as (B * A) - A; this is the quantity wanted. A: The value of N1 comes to 4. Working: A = 1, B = 5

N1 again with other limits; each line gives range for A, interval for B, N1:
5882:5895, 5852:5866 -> 4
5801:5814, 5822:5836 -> 9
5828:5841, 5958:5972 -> 6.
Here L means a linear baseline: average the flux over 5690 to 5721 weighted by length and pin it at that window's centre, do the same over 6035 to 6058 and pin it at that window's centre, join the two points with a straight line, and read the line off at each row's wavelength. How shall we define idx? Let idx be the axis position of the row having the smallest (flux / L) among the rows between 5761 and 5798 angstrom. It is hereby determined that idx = 5778.43 angstrom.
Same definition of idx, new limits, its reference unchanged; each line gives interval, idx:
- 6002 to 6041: 6022.95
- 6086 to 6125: 6101.12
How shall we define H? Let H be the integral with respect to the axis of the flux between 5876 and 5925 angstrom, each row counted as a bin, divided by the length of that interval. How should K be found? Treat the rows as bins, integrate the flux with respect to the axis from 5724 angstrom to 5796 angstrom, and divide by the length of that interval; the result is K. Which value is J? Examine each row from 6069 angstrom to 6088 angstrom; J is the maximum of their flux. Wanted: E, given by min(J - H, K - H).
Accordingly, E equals 1.4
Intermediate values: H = 22.2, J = 25.9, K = 23.6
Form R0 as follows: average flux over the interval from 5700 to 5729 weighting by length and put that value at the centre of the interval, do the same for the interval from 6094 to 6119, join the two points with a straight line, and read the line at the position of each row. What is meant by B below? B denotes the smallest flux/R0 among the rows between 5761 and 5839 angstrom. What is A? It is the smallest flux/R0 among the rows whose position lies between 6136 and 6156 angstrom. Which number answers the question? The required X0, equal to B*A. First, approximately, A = 0.930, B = 0.806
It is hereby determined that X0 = 0.750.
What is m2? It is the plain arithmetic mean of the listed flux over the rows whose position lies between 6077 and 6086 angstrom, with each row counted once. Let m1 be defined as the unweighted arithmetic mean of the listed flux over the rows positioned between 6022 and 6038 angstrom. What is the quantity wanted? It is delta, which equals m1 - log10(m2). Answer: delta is 22.1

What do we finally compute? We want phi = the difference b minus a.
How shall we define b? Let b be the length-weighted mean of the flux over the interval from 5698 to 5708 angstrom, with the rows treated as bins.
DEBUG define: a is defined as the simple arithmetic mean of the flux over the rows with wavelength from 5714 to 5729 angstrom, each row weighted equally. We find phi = -0.5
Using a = 23.3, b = 22.8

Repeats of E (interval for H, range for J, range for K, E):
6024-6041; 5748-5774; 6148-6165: -0.1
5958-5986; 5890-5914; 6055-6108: -0.3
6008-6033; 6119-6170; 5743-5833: 0.5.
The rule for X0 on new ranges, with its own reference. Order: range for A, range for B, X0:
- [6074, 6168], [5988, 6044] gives 0.742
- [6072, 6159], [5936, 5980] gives 0.750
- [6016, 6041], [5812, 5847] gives 0.891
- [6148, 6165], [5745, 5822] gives 0.750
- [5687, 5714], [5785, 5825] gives 0.823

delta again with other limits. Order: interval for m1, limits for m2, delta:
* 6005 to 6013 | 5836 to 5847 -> 21.8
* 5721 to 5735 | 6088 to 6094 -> 21.3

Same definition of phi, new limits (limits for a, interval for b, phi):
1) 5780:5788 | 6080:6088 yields 0.2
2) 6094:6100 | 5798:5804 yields 2.1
